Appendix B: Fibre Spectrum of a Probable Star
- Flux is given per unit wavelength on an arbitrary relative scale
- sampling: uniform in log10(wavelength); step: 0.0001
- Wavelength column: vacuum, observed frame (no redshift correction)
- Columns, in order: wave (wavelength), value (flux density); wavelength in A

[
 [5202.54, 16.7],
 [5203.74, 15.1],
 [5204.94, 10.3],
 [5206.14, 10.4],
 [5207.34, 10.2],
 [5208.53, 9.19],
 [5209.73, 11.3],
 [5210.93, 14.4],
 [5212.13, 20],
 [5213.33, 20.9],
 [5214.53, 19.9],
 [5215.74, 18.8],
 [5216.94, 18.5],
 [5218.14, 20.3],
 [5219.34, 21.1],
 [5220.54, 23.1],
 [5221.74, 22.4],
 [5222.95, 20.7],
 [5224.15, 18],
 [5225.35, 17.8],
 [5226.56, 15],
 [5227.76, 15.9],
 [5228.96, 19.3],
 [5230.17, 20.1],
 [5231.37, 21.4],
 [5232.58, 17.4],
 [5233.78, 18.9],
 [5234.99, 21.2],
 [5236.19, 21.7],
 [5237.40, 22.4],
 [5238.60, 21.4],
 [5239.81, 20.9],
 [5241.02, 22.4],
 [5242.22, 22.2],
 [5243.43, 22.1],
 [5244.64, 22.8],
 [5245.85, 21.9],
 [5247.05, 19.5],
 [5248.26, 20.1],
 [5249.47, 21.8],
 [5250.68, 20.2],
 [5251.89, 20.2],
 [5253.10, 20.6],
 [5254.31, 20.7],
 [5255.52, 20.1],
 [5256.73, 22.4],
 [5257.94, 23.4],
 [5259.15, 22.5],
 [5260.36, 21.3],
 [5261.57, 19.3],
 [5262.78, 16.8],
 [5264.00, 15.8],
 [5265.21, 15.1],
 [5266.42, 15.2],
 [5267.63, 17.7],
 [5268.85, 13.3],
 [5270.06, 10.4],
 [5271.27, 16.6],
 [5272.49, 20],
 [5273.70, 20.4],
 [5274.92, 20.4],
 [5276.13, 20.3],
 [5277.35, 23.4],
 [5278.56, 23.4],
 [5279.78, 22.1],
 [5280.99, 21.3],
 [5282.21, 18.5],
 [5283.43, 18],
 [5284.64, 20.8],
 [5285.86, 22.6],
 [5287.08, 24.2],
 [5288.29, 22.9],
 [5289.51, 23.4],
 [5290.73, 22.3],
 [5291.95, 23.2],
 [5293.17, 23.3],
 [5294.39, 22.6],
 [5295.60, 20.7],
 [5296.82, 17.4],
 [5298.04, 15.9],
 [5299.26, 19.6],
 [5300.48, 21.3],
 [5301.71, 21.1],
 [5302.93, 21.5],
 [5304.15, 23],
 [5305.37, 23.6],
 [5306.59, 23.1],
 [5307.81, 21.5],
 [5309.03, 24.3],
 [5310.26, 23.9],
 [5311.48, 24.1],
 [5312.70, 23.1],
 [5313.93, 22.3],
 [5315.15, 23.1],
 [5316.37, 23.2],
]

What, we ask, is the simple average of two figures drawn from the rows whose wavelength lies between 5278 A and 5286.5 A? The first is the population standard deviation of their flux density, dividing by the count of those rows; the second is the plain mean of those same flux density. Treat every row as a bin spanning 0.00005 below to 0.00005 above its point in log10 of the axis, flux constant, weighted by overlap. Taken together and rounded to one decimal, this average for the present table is 11.4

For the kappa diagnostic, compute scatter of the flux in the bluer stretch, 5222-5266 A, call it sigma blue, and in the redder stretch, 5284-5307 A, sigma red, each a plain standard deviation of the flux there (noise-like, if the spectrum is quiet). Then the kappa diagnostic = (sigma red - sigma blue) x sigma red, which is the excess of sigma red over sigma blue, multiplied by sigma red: -0.3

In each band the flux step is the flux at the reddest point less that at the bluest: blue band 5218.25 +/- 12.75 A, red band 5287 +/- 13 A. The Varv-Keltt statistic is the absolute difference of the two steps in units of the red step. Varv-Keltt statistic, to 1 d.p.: -13.1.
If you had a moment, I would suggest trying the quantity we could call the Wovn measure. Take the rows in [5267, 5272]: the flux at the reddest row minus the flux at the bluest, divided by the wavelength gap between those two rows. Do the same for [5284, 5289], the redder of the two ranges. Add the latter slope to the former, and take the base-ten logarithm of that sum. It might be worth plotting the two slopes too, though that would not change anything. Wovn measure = -0.56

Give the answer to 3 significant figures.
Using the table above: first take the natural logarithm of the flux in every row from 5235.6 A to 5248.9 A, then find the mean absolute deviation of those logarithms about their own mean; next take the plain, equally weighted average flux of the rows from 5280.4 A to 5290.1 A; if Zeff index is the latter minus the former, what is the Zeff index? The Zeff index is 21.4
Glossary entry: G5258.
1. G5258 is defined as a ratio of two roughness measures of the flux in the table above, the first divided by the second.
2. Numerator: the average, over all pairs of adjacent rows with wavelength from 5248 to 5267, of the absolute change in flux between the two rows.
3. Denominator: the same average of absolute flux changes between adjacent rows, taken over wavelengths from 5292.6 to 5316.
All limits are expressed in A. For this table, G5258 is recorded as 0.82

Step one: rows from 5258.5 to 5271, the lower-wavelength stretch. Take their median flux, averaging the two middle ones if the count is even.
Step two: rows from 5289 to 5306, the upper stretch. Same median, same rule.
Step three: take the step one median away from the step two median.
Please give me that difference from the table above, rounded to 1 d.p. 5.6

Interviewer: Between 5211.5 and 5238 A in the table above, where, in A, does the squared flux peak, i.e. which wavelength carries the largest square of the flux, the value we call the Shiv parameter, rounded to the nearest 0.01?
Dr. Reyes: 5220.54 A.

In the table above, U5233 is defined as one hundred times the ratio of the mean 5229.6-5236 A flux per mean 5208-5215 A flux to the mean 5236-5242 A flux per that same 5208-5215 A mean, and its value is 91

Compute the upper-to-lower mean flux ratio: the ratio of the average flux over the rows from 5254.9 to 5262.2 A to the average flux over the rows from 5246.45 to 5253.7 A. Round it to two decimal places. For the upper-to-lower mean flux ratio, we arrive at 1.05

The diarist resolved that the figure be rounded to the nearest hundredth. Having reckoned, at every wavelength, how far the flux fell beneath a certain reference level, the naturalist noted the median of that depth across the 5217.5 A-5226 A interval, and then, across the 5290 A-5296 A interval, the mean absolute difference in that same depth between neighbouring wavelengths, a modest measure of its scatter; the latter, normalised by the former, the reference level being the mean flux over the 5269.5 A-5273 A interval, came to -0.18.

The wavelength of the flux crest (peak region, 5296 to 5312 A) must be 5309.03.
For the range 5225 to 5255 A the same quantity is 5244.64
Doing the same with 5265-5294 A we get 5287.08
